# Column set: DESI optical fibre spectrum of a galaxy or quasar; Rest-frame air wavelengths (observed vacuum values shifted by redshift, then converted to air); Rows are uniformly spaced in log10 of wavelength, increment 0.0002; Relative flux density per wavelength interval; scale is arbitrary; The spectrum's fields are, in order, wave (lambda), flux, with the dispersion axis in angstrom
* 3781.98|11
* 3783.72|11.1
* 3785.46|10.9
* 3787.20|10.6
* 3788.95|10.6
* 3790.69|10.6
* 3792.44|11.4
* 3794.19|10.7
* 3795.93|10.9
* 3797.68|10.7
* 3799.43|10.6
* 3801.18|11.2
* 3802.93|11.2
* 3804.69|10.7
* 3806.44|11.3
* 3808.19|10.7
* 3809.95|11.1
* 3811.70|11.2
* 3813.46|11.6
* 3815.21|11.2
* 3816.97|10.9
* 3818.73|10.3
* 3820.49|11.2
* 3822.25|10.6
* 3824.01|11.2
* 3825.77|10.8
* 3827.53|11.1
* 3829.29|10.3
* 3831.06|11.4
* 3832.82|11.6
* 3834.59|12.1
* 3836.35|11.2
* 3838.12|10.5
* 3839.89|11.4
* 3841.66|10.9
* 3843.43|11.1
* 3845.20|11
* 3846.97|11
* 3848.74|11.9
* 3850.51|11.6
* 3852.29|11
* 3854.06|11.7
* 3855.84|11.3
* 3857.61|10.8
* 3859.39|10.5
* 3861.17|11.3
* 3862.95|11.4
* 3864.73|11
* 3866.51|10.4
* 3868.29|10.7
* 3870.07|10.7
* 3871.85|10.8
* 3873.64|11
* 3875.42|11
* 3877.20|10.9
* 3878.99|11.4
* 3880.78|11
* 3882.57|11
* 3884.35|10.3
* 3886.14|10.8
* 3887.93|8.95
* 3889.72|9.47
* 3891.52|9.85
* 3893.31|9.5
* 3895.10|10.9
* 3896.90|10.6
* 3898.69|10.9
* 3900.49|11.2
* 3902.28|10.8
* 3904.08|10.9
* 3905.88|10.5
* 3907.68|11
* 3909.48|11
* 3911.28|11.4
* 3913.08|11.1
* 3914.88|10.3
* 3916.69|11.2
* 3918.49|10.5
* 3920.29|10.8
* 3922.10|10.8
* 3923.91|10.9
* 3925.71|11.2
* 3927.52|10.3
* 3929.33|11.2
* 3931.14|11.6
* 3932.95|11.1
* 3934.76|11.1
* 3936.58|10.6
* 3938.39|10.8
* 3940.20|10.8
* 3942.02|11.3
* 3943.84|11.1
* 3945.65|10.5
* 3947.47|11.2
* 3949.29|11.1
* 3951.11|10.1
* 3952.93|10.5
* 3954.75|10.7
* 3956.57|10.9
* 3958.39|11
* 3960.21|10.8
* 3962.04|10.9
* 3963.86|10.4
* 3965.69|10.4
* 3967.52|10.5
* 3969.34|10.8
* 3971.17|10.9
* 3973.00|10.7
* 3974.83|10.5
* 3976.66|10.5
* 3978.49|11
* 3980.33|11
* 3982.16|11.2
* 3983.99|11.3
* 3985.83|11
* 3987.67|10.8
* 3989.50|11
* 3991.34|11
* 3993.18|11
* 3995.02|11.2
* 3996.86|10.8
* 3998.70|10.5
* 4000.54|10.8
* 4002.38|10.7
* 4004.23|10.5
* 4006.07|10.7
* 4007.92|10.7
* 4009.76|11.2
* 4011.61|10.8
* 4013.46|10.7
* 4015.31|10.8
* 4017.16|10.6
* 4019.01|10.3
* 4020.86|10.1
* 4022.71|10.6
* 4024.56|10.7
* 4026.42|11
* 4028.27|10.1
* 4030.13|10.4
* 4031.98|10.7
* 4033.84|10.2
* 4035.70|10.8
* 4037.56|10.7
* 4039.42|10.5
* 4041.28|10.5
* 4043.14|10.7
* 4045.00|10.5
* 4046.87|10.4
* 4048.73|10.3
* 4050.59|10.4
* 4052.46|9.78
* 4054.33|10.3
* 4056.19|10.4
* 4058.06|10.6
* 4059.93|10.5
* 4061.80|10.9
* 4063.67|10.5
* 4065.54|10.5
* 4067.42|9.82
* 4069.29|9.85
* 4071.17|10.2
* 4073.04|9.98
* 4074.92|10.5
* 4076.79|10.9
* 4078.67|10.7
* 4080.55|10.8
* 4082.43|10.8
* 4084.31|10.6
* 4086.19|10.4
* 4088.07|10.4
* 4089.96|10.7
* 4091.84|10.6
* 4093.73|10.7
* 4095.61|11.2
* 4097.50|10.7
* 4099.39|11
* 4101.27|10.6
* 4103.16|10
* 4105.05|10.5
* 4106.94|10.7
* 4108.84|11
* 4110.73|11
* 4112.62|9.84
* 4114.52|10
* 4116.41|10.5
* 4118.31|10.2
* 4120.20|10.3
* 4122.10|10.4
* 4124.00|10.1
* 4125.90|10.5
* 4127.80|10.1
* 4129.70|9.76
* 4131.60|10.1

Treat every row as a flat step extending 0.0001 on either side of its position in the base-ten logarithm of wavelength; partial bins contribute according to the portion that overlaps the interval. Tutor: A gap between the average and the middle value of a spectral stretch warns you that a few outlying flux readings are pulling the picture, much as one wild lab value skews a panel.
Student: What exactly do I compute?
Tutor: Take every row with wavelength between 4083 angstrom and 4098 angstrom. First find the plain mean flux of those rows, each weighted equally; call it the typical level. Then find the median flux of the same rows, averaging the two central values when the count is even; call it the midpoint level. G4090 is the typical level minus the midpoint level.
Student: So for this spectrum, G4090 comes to 0.01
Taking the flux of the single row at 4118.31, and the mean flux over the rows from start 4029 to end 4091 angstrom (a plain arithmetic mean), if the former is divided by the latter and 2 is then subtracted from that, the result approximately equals -1.02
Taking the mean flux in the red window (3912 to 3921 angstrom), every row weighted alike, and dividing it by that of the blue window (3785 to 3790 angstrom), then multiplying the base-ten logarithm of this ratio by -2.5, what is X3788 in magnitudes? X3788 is -0.01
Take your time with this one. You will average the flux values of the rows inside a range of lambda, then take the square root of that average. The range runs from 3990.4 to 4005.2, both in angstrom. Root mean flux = 3.288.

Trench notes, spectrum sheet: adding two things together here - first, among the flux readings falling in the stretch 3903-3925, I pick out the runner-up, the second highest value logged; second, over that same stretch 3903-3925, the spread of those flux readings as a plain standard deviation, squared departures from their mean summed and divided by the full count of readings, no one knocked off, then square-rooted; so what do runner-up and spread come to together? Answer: 11.5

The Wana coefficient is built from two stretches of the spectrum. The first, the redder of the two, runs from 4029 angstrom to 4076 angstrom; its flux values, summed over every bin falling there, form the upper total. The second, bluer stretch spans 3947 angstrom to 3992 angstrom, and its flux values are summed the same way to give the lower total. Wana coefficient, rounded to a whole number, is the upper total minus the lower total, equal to -10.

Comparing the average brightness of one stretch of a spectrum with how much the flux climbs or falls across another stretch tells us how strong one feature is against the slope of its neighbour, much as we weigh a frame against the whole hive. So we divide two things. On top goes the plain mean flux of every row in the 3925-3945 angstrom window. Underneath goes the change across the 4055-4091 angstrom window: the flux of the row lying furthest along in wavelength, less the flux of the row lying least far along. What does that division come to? 37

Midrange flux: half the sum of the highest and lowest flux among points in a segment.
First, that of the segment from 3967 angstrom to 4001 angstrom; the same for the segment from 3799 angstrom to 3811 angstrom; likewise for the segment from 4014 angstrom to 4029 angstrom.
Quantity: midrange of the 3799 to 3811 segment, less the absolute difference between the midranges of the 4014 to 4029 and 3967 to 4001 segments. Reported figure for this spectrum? 10.6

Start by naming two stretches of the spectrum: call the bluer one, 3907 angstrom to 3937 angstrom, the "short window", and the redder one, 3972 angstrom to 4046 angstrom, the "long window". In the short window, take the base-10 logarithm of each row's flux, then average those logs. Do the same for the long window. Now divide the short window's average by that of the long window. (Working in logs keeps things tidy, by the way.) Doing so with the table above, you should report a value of 1.01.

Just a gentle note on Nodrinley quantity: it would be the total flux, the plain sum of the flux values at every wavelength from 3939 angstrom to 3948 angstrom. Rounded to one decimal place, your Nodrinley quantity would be 54.9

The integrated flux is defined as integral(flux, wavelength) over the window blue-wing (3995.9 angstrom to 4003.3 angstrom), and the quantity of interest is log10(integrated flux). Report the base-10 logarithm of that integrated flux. 1.90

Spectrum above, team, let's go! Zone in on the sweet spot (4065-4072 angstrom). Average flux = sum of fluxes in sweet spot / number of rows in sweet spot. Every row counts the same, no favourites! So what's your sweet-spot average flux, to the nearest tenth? 10.1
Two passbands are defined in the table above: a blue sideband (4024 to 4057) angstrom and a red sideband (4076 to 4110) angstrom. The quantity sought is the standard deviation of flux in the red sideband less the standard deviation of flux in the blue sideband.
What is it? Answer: -0.015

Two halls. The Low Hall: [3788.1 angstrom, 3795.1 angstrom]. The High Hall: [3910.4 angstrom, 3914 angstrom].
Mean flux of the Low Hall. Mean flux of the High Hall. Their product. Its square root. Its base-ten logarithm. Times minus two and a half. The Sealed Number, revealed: -2.61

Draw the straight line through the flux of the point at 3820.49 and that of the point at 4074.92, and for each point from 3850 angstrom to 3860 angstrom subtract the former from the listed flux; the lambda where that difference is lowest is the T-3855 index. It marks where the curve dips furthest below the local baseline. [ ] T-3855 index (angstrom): 3859.39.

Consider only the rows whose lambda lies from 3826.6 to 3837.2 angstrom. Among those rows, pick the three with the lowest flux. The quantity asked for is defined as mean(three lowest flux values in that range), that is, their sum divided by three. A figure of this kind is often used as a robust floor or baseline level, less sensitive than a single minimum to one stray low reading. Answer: 10.9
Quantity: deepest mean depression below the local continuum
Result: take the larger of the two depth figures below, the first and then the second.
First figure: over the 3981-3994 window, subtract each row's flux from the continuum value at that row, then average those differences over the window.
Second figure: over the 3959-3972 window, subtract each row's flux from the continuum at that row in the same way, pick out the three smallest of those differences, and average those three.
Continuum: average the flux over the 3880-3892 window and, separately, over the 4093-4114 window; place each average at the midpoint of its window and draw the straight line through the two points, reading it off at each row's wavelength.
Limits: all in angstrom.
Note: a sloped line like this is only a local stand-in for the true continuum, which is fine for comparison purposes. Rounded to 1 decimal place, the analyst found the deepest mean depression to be -0.5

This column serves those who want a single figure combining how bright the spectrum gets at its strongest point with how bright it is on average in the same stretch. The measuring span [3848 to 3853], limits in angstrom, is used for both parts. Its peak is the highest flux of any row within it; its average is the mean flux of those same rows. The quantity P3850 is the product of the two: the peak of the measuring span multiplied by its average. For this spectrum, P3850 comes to 137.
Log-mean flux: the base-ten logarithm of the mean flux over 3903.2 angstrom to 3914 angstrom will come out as 1.04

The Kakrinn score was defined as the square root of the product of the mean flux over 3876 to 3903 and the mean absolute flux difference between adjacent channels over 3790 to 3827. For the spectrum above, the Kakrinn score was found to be 2.2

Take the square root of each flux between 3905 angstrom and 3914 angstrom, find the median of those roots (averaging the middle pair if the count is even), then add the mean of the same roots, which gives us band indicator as 6.63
